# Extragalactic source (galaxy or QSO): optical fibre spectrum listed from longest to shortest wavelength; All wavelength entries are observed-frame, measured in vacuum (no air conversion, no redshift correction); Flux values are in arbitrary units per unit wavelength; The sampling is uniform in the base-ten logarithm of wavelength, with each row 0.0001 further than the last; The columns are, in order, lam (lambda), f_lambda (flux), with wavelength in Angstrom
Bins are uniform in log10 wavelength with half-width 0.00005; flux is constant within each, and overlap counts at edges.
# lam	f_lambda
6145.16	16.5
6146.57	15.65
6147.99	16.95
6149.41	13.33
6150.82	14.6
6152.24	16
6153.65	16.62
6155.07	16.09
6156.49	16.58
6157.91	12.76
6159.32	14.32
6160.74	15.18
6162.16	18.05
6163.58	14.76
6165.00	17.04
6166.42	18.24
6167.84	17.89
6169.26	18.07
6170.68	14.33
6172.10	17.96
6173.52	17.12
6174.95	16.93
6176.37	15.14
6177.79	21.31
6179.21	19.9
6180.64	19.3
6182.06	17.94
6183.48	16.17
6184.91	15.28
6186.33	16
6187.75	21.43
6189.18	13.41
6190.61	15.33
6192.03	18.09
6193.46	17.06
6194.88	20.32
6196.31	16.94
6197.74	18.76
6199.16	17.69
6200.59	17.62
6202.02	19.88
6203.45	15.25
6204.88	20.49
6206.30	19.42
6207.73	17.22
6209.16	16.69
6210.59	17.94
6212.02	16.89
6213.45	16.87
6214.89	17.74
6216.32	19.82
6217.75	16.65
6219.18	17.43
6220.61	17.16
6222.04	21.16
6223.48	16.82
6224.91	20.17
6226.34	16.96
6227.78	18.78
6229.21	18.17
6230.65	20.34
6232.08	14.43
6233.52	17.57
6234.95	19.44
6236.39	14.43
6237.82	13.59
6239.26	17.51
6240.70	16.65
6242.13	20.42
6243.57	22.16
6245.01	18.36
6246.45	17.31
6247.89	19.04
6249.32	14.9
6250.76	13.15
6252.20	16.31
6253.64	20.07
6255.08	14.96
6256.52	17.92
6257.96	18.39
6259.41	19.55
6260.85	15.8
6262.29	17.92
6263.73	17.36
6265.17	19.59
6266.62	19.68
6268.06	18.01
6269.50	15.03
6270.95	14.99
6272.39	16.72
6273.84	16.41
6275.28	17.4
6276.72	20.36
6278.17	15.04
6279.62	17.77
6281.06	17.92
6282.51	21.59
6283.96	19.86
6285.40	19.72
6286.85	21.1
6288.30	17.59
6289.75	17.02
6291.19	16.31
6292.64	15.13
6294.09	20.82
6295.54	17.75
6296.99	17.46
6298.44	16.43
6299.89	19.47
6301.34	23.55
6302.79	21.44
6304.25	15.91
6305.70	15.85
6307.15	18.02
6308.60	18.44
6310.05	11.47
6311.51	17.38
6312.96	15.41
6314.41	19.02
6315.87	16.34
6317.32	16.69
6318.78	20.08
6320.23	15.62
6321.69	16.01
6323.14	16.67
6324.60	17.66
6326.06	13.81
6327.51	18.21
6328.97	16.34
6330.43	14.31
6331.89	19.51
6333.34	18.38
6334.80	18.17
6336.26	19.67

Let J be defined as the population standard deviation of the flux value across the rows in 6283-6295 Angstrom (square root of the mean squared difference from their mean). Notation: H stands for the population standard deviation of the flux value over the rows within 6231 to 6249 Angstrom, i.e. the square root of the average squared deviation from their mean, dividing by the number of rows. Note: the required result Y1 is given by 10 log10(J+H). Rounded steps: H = 2.4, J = 2.1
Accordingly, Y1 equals 6.56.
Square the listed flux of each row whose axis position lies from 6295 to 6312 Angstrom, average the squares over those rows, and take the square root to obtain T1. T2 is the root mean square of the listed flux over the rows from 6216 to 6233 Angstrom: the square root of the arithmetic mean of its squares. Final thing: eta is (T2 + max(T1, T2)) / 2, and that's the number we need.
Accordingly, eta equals 18.3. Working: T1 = 18.0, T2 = 18.3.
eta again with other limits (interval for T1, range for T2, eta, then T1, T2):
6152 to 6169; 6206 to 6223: 18.0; 16.2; 18.0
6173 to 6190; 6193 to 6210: 18.2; 17.7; 18.2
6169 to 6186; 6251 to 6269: 18.0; 17.6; 18.0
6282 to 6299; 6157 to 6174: 17.5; 18.5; 16.4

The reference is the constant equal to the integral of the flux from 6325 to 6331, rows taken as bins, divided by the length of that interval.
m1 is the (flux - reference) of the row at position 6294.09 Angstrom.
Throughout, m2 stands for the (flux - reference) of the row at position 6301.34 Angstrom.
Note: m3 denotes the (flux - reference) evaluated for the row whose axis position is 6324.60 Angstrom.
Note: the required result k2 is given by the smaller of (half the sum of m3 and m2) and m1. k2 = 4.8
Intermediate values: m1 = 5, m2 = 8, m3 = 1.9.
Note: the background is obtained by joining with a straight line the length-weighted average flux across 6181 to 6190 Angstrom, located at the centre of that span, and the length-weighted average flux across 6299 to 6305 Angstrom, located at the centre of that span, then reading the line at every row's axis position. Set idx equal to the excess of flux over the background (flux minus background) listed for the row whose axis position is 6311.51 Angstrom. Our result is -2.8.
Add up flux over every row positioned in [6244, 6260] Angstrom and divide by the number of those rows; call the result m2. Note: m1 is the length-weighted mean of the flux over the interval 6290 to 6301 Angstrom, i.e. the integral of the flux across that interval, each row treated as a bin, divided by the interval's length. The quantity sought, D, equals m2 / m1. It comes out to 0.97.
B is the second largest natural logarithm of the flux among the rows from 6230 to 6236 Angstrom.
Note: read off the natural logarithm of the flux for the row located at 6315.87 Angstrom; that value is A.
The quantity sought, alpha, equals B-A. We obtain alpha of 0.17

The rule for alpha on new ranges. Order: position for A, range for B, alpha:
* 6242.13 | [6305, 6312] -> -0.13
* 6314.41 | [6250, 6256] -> -0.15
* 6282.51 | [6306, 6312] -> -0.18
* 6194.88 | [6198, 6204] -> -0.14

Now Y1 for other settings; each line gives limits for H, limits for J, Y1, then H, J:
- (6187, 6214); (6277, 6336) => 6.30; 1.9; 2.3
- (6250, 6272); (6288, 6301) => 5.63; 2.0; 1.6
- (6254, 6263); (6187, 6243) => 5.51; 1.6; 2.0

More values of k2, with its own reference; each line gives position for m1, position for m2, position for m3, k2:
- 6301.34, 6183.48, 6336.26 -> 2.1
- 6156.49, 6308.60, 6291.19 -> 0.8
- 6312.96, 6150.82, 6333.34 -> -0.4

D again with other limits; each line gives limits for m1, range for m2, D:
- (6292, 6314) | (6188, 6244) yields 1.01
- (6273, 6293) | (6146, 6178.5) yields 0.90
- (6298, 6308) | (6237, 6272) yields 0.93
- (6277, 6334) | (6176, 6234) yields 1.01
